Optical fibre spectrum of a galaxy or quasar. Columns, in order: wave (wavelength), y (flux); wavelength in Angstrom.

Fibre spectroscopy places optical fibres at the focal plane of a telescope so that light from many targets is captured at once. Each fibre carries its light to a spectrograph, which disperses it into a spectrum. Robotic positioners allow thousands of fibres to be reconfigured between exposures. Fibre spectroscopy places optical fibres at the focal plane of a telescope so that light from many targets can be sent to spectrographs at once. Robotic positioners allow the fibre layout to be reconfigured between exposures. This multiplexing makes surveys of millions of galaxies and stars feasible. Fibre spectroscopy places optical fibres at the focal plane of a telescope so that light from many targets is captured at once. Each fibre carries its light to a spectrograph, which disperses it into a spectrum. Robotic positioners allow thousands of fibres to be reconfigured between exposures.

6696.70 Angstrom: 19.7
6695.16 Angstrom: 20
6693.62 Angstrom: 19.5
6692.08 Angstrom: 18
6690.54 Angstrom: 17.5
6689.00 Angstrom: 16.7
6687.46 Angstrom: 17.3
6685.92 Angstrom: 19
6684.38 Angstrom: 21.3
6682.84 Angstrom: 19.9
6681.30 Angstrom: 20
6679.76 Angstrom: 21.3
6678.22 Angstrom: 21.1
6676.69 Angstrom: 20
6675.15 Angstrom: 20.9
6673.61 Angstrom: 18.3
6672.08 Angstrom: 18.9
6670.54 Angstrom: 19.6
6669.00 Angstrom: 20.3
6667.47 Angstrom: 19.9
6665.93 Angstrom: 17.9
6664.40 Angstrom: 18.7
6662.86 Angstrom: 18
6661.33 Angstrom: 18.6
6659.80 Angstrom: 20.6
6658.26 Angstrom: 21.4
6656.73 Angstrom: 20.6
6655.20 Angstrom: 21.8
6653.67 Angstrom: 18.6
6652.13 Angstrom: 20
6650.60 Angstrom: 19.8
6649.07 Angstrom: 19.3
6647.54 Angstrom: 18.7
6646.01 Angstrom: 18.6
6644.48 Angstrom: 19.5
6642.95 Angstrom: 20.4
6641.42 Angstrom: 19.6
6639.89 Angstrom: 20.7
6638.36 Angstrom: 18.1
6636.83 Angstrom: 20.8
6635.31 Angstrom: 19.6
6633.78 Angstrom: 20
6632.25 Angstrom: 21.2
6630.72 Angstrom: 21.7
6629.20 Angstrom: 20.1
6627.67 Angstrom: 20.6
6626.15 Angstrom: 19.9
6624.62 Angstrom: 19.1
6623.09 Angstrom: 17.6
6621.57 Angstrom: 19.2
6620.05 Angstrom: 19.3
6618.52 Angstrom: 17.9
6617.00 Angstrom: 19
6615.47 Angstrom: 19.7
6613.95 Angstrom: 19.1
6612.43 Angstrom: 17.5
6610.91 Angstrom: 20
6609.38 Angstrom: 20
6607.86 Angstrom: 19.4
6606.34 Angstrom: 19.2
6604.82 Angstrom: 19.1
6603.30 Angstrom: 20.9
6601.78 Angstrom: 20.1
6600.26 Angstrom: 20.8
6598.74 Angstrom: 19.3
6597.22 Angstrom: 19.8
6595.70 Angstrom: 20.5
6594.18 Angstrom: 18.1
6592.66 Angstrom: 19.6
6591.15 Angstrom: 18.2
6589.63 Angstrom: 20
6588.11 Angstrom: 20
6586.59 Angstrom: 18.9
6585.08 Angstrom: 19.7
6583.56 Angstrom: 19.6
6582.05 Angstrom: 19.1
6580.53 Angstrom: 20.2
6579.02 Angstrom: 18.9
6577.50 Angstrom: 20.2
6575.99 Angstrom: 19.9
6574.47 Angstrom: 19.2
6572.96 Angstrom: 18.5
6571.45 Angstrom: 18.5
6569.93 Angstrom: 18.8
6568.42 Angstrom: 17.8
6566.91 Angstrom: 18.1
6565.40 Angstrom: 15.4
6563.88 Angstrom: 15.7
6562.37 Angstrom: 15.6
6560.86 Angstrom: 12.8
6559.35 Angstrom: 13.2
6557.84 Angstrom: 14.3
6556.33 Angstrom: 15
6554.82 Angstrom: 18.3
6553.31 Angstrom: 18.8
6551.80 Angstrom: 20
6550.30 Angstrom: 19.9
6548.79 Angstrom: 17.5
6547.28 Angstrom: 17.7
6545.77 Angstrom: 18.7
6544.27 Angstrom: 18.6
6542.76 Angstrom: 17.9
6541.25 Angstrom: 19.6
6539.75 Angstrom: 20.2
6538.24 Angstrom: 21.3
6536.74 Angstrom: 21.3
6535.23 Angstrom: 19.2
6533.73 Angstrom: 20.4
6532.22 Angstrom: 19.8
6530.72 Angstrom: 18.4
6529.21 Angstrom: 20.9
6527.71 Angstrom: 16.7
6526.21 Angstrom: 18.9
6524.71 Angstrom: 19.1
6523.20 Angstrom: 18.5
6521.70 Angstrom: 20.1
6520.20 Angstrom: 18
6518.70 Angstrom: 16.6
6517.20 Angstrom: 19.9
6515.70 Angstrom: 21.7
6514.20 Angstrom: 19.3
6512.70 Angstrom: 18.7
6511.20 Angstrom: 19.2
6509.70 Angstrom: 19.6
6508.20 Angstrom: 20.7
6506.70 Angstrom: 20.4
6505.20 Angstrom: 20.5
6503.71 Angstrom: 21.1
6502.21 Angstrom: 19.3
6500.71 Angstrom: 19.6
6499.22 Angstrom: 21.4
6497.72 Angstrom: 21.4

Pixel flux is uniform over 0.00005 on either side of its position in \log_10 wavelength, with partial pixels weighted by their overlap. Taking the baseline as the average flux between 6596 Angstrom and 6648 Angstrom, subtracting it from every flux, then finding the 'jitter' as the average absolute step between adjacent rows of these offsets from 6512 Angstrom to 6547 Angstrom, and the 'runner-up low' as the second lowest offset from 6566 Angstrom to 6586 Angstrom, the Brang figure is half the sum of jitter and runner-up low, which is -0.02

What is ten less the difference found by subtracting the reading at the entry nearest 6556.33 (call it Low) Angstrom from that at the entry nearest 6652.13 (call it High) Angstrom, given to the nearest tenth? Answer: 5.0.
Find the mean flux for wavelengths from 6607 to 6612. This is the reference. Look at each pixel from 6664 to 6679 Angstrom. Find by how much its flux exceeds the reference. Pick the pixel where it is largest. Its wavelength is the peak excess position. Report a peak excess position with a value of 6678.22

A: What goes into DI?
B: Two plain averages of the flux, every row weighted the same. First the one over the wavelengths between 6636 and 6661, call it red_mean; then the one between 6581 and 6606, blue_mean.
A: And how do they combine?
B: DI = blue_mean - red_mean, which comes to -0.3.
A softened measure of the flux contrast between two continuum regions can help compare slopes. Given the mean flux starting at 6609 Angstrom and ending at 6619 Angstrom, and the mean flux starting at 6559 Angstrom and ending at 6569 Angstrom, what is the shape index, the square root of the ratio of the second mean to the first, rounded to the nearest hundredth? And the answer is 0.90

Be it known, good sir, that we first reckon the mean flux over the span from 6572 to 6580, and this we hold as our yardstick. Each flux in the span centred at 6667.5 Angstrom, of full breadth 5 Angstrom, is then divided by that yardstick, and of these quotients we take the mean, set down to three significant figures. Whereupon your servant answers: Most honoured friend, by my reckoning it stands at 1.00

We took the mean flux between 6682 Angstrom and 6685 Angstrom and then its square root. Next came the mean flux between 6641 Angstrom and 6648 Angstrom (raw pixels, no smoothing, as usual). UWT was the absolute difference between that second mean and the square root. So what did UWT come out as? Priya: 14.8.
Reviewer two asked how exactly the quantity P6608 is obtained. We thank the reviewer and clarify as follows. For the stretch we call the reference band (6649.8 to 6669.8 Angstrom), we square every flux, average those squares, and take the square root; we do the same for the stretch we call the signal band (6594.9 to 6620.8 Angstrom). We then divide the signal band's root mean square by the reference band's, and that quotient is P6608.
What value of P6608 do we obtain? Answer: 0.99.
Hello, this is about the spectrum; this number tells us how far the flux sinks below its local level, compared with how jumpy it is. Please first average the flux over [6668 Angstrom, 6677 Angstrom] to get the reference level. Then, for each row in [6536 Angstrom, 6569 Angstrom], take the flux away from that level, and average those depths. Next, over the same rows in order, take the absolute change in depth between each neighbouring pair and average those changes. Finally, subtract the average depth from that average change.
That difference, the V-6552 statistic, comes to -1.0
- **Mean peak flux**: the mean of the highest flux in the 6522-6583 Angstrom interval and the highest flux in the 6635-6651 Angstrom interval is 21.05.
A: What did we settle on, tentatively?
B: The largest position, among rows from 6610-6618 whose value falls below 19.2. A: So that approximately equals 6617.00 Angstrom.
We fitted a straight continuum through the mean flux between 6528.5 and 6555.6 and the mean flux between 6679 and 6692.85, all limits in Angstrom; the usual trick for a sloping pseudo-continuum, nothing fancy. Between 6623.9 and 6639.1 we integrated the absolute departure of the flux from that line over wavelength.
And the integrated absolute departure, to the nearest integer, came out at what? 18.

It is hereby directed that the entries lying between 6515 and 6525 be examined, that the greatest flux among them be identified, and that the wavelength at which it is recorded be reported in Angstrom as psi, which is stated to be 6515.70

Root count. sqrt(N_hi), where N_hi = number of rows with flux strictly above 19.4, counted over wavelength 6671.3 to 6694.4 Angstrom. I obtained 2.8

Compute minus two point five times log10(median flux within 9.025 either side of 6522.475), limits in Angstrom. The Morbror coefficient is -3.20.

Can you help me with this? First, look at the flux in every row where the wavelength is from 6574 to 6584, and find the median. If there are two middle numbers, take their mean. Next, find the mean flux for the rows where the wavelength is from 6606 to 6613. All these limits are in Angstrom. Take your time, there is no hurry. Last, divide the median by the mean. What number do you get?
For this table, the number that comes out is 1.02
